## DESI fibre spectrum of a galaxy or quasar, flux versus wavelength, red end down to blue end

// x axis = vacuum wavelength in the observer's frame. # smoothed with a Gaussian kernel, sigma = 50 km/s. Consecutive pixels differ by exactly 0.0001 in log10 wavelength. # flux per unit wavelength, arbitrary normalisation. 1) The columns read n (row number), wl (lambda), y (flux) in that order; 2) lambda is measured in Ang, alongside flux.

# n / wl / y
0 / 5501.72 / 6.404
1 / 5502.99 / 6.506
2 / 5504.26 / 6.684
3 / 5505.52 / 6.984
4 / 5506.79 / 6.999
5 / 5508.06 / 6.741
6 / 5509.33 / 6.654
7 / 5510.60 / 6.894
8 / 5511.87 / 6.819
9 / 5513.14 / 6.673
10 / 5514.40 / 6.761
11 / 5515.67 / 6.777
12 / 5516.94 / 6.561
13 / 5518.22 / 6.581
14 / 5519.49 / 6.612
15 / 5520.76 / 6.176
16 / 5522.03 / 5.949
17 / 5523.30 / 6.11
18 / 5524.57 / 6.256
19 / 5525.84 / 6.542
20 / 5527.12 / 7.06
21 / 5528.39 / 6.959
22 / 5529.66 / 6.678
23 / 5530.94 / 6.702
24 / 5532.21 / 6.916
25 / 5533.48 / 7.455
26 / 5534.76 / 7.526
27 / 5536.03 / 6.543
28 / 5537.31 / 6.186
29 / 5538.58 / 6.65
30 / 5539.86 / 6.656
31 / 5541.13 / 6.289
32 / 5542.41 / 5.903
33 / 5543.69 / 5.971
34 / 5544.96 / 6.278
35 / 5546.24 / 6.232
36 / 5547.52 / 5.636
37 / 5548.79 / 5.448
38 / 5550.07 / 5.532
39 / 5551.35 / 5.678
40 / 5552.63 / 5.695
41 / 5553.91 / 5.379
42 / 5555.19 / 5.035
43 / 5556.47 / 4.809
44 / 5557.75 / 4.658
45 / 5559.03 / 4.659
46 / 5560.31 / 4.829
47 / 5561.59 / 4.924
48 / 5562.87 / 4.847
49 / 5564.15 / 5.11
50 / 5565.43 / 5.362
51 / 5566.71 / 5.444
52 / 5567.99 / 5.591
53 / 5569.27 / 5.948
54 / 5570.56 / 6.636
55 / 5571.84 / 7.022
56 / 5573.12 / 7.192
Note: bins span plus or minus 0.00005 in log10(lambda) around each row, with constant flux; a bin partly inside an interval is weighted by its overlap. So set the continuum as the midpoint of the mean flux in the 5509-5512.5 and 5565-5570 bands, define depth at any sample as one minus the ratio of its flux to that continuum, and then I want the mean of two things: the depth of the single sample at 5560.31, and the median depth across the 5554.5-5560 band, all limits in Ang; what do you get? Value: 0.23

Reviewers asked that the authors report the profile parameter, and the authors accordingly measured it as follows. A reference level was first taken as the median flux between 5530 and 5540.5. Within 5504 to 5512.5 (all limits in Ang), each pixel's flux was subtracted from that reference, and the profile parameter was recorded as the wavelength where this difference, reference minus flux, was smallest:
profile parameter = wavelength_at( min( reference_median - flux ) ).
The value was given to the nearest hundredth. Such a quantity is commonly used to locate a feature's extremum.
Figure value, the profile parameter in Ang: 5506.79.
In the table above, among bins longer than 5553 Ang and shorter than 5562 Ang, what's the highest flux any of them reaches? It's 5.379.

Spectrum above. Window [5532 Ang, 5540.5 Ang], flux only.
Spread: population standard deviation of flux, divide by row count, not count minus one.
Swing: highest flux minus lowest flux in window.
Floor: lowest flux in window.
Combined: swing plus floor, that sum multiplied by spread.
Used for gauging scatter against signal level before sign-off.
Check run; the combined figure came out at 3.4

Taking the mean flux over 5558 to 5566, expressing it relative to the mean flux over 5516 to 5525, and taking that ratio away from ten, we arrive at 9.22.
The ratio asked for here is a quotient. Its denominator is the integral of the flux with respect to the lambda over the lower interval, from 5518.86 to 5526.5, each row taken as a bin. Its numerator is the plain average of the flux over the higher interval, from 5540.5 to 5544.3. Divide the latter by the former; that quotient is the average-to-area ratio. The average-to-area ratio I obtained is 0.13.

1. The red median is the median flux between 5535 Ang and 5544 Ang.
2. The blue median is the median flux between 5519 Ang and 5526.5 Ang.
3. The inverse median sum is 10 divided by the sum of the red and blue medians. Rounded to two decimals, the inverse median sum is 0.80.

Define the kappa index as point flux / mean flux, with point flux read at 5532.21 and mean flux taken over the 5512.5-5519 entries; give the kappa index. 1.04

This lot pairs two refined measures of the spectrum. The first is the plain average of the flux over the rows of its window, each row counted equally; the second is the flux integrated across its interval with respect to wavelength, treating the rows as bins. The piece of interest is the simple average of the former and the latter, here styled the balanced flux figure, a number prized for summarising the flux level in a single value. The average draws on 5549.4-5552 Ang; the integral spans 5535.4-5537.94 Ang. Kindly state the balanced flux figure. 10.9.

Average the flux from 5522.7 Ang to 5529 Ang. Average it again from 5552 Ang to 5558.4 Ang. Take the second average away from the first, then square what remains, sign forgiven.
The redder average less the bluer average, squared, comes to 2.2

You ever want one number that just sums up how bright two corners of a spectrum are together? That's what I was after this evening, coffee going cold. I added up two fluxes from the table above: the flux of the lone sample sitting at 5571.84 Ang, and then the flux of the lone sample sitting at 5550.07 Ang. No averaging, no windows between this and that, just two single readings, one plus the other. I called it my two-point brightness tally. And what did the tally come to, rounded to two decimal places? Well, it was 12.55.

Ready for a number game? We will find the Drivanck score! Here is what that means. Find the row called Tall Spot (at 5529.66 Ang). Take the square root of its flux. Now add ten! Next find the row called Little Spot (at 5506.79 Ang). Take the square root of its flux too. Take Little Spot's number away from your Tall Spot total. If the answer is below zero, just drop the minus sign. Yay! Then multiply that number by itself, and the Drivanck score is 98.8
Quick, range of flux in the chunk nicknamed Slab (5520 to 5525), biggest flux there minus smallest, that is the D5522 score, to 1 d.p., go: 0.3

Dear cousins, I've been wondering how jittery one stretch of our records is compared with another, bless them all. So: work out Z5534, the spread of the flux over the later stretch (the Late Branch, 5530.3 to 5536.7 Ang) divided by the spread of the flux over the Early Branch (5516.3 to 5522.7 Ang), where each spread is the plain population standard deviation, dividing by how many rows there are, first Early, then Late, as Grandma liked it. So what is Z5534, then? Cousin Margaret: 1.5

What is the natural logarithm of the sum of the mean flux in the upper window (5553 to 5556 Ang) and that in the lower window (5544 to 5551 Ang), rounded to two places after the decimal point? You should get 2.40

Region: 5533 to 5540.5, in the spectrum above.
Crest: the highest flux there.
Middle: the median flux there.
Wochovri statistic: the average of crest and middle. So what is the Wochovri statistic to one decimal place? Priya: 7.1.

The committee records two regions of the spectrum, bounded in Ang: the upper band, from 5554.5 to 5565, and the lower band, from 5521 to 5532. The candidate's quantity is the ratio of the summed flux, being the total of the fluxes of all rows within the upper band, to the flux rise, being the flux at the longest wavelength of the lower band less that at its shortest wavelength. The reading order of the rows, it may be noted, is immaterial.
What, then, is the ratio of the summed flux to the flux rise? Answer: 52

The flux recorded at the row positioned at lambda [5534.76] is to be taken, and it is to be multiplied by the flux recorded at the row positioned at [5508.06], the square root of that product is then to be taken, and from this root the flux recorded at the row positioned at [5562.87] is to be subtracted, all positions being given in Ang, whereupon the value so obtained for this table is 2.3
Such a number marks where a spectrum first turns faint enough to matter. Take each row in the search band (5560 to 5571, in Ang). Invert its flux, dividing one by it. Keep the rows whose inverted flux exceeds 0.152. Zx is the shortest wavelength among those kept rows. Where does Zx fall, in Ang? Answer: 5560.31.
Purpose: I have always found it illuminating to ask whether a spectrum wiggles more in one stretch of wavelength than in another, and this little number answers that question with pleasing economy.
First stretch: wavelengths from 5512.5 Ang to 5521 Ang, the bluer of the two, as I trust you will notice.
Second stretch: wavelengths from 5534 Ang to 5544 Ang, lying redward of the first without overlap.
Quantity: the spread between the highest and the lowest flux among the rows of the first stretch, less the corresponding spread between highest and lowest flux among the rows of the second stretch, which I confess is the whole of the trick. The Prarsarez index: -1.0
